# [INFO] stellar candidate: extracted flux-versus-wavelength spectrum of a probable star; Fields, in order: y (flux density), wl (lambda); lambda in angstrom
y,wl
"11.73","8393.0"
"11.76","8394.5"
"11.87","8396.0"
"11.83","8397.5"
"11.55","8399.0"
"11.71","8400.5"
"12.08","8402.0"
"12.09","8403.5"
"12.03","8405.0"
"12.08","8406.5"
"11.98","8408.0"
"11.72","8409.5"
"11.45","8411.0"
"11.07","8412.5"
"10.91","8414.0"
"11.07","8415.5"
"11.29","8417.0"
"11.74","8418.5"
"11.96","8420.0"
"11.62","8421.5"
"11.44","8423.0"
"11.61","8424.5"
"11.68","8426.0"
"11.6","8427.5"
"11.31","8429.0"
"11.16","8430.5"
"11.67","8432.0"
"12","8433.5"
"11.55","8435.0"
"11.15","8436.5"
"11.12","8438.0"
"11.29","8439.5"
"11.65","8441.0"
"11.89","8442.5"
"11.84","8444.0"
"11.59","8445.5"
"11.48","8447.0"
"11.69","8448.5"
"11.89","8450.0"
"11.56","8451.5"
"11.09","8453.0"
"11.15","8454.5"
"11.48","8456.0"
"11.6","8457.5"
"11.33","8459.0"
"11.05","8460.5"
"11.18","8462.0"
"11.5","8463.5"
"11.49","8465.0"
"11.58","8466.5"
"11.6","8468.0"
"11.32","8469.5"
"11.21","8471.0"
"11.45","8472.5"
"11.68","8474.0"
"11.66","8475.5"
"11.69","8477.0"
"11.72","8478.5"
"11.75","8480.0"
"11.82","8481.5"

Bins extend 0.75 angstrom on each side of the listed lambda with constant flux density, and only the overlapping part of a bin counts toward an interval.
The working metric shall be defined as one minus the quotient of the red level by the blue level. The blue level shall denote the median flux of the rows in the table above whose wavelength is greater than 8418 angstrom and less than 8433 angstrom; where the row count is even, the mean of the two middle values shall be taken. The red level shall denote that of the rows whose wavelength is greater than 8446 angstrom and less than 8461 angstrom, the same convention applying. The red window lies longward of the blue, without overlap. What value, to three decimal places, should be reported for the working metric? 0.012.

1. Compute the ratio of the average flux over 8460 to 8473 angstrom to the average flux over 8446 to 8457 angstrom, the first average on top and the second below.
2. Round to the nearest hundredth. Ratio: 0.99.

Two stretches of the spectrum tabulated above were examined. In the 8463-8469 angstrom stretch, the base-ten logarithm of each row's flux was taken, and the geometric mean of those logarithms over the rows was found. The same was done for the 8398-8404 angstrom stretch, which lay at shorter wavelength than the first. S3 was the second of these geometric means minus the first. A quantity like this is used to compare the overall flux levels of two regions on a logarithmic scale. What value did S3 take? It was 0.012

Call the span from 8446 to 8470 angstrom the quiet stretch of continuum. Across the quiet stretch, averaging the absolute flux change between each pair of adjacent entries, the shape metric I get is 0.21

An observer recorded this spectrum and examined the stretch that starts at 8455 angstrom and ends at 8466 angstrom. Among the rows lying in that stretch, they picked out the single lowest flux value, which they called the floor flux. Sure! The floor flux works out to 11.05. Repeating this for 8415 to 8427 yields 11.07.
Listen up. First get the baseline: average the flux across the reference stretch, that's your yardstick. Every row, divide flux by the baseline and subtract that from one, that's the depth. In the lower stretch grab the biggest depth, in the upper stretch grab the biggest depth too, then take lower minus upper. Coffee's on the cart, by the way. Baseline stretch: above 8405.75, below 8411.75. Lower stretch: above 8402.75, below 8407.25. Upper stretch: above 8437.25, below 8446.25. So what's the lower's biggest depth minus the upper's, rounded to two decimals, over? -0.08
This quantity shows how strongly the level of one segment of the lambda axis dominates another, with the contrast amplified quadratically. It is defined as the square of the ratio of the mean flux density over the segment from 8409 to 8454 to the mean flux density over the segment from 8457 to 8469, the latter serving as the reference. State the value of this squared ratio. 1.02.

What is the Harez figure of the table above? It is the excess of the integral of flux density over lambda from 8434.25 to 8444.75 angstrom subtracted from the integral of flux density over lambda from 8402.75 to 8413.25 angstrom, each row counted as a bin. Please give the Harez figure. 2.9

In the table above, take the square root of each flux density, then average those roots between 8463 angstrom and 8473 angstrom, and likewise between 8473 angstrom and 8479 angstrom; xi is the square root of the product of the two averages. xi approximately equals 3.40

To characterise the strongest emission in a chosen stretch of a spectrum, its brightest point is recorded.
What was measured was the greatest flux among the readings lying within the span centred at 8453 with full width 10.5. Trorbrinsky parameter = 11.89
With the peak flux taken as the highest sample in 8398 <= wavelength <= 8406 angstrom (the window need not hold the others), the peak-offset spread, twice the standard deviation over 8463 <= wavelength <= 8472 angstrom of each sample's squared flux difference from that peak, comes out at 0.4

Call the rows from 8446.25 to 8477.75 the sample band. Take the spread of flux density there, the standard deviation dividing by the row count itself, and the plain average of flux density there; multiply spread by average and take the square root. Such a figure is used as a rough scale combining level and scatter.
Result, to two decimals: 1.59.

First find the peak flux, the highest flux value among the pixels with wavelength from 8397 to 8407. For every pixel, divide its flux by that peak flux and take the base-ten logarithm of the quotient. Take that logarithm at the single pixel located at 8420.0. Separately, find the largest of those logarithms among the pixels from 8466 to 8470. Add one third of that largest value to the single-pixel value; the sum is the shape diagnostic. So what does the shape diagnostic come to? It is -0.0107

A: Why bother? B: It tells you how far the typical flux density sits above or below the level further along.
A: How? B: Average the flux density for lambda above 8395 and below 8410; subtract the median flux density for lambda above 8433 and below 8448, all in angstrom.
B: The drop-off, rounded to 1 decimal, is 0.3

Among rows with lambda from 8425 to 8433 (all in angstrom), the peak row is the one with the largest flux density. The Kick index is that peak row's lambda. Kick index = 8426.0 angstrom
